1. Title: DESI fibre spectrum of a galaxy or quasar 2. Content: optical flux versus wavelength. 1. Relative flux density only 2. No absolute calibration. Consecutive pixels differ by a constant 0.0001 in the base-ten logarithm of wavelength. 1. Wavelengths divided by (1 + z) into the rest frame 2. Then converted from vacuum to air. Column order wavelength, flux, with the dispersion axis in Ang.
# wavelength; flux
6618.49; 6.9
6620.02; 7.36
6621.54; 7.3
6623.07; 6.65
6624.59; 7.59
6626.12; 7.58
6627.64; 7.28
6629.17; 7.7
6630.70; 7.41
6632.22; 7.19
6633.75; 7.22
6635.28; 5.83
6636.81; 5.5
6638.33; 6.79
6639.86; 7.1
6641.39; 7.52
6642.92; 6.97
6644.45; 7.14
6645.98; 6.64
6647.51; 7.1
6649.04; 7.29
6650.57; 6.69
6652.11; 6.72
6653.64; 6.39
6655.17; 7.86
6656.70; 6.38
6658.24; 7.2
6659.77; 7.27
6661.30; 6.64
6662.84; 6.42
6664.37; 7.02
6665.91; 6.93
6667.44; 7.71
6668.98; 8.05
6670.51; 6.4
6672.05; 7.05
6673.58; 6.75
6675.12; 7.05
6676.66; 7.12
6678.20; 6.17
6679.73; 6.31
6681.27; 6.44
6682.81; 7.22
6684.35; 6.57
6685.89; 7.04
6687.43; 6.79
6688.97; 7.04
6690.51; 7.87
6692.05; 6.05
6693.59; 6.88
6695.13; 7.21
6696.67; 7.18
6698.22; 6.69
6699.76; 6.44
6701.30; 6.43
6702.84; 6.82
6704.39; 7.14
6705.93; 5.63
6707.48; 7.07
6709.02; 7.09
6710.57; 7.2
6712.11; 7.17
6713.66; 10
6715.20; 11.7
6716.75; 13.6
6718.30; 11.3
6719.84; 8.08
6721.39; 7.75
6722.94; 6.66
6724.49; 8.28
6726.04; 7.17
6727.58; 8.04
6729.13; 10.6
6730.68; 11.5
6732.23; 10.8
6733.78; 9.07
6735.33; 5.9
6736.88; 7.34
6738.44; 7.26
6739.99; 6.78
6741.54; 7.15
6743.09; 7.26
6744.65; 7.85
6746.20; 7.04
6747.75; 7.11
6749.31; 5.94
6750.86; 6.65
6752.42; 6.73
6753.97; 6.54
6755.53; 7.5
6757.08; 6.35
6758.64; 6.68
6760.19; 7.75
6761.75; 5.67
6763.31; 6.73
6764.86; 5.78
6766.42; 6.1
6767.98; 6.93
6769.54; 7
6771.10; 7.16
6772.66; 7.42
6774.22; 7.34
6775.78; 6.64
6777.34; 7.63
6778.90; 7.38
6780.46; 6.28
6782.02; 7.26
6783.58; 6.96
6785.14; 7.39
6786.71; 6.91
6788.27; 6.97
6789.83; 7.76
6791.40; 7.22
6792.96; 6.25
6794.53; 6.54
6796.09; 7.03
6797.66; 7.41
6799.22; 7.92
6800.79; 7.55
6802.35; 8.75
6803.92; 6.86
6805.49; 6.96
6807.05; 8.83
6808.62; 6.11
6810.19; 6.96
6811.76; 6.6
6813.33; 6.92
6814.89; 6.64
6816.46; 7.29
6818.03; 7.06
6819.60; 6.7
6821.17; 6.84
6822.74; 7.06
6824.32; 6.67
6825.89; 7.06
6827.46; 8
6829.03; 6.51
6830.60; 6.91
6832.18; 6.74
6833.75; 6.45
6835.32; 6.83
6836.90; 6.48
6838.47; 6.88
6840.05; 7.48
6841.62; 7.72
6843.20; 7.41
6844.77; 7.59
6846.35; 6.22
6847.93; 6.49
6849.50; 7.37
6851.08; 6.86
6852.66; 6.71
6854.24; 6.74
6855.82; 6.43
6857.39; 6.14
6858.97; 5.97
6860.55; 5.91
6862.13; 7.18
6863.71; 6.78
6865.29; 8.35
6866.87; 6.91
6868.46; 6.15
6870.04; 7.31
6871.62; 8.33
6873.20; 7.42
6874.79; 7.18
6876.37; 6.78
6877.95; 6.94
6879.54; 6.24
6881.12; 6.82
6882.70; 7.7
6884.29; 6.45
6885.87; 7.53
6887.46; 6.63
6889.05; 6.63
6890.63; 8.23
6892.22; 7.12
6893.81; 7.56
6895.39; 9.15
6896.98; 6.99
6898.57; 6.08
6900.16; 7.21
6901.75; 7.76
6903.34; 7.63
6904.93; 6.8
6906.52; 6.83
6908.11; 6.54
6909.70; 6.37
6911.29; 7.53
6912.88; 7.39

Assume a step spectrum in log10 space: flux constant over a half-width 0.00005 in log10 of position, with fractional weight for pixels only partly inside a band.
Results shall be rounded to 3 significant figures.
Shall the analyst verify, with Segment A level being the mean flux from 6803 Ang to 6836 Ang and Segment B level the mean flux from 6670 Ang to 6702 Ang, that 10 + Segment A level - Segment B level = 10.2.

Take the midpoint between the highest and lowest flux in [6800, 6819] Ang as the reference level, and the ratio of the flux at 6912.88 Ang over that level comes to 0.99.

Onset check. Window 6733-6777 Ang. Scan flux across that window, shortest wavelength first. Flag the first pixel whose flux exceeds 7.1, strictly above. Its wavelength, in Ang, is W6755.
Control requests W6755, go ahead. 6733.78 Ang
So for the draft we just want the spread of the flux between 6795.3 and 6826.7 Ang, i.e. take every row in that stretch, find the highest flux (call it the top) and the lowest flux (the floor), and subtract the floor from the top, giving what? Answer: 2.7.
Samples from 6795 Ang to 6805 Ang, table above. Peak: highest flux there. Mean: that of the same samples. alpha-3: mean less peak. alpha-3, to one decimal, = -1.2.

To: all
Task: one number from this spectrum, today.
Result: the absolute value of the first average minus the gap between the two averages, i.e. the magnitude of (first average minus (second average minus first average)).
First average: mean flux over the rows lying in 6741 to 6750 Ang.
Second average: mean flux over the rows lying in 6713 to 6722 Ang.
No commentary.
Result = 3.7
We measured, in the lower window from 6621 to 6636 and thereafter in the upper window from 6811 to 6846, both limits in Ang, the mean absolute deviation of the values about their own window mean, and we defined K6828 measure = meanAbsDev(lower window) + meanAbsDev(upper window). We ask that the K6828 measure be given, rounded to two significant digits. 0.71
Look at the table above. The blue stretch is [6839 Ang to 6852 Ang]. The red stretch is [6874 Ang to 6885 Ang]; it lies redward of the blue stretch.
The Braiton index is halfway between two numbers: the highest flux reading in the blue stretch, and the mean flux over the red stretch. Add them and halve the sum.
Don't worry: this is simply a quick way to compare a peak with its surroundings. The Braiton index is 7.30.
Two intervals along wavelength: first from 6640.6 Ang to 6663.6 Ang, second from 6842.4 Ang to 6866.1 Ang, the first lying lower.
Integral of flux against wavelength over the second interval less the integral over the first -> 1.6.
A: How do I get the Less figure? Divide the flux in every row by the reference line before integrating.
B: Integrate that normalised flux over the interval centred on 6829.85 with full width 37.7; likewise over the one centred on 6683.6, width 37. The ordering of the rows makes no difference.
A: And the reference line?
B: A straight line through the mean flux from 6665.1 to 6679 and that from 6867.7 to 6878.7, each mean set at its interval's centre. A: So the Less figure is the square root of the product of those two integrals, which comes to 36.5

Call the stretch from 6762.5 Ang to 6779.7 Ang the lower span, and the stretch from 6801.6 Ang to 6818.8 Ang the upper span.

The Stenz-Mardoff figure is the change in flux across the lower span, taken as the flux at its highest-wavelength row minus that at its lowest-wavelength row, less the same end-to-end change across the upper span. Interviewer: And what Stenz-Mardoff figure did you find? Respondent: 2.3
